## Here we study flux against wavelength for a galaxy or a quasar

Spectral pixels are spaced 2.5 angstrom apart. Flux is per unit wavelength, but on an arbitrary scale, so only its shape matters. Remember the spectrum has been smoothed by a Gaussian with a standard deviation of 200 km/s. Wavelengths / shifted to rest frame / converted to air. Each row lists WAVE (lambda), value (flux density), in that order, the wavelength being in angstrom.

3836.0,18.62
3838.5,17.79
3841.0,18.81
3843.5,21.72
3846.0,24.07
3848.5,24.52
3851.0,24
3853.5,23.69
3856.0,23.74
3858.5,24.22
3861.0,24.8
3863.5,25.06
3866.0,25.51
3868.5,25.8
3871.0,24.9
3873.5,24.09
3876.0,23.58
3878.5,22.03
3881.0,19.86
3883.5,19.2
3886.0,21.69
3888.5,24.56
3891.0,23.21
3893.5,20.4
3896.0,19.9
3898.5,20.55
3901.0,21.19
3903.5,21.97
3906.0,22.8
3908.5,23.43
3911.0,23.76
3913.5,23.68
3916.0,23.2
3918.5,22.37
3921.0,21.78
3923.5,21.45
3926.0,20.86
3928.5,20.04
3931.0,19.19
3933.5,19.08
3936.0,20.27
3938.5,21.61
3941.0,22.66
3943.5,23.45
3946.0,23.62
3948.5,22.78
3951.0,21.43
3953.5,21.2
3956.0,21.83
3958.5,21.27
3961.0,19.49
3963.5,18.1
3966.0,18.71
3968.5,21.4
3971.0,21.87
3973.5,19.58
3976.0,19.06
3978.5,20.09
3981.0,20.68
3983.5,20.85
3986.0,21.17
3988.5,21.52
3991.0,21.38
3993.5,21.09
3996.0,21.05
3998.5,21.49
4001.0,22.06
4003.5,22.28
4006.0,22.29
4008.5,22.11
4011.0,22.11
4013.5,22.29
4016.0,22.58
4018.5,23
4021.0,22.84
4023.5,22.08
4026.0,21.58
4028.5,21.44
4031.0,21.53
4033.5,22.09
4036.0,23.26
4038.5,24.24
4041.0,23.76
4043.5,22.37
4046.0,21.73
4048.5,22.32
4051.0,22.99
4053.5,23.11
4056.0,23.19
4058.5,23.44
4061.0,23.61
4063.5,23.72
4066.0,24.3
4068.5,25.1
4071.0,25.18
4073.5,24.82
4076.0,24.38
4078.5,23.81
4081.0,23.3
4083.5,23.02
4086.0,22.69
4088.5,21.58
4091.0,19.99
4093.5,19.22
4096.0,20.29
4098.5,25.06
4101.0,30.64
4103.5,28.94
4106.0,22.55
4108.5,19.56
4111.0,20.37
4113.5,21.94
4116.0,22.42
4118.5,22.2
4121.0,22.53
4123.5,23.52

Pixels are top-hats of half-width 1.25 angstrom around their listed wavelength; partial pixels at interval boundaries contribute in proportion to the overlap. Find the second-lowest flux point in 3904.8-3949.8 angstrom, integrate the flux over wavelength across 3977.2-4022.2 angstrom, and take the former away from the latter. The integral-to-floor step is 958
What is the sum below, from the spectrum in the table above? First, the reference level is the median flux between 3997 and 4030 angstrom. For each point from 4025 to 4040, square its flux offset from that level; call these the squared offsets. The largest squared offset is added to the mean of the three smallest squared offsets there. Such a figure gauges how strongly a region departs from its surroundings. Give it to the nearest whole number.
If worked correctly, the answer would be 5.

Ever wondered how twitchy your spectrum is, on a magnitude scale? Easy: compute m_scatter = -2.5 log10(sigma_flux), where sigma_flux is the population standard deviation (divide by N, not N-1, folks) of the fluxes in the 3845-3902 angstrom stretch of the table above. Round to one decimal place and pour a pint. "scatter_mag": -0.7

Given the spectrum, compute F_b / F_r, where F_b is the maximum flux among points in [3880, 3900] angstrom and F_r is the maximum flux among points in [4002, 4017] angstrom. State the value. 1.09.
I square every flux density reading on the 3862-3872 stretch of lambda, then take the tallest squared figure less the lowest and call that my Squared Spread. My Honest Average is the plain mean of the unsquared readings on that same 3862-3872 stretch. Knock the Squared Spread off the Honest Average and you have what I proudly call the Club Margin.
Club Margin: -20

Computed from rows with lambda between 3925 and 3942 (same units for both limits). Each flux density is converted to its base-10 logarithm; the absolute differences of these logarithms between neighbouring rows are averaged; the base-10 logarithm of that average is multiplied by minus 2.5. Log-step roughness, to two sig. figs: 4.3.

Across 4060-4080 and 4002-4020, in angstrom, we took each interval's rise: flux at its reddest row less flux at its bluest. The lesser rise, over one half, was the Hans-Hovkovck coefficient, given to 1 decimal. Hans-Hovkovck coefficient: 0.4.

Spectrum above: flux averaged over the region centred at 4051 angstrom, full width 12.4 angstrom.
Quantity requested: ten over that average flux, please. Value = 0.44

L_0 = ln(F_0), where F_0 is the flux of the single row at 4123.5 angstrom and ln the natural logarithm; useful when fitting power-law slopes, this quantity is 3.16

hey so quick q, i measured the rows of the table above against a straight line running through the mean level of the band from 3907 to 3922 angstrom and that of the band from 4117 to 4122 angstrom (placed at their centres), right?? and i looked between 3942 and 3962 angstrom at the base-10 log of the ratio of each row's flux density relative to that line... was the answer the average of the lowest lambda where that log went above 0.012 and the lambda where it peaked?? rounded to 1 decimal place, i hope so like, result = 3946.0 angstrom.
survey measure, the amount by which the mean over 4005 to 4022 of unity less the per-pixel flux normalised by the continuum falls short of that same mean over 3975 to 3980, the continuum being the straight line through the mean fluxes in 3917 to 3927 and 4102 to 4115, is 0.12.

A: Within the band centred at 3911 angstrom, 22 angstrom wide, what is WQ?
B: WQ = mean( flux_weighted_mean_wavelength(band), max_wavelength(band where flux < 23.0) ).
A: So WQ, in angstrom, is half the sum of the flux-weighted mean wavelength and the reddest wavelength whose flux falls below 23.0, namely 3916.0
